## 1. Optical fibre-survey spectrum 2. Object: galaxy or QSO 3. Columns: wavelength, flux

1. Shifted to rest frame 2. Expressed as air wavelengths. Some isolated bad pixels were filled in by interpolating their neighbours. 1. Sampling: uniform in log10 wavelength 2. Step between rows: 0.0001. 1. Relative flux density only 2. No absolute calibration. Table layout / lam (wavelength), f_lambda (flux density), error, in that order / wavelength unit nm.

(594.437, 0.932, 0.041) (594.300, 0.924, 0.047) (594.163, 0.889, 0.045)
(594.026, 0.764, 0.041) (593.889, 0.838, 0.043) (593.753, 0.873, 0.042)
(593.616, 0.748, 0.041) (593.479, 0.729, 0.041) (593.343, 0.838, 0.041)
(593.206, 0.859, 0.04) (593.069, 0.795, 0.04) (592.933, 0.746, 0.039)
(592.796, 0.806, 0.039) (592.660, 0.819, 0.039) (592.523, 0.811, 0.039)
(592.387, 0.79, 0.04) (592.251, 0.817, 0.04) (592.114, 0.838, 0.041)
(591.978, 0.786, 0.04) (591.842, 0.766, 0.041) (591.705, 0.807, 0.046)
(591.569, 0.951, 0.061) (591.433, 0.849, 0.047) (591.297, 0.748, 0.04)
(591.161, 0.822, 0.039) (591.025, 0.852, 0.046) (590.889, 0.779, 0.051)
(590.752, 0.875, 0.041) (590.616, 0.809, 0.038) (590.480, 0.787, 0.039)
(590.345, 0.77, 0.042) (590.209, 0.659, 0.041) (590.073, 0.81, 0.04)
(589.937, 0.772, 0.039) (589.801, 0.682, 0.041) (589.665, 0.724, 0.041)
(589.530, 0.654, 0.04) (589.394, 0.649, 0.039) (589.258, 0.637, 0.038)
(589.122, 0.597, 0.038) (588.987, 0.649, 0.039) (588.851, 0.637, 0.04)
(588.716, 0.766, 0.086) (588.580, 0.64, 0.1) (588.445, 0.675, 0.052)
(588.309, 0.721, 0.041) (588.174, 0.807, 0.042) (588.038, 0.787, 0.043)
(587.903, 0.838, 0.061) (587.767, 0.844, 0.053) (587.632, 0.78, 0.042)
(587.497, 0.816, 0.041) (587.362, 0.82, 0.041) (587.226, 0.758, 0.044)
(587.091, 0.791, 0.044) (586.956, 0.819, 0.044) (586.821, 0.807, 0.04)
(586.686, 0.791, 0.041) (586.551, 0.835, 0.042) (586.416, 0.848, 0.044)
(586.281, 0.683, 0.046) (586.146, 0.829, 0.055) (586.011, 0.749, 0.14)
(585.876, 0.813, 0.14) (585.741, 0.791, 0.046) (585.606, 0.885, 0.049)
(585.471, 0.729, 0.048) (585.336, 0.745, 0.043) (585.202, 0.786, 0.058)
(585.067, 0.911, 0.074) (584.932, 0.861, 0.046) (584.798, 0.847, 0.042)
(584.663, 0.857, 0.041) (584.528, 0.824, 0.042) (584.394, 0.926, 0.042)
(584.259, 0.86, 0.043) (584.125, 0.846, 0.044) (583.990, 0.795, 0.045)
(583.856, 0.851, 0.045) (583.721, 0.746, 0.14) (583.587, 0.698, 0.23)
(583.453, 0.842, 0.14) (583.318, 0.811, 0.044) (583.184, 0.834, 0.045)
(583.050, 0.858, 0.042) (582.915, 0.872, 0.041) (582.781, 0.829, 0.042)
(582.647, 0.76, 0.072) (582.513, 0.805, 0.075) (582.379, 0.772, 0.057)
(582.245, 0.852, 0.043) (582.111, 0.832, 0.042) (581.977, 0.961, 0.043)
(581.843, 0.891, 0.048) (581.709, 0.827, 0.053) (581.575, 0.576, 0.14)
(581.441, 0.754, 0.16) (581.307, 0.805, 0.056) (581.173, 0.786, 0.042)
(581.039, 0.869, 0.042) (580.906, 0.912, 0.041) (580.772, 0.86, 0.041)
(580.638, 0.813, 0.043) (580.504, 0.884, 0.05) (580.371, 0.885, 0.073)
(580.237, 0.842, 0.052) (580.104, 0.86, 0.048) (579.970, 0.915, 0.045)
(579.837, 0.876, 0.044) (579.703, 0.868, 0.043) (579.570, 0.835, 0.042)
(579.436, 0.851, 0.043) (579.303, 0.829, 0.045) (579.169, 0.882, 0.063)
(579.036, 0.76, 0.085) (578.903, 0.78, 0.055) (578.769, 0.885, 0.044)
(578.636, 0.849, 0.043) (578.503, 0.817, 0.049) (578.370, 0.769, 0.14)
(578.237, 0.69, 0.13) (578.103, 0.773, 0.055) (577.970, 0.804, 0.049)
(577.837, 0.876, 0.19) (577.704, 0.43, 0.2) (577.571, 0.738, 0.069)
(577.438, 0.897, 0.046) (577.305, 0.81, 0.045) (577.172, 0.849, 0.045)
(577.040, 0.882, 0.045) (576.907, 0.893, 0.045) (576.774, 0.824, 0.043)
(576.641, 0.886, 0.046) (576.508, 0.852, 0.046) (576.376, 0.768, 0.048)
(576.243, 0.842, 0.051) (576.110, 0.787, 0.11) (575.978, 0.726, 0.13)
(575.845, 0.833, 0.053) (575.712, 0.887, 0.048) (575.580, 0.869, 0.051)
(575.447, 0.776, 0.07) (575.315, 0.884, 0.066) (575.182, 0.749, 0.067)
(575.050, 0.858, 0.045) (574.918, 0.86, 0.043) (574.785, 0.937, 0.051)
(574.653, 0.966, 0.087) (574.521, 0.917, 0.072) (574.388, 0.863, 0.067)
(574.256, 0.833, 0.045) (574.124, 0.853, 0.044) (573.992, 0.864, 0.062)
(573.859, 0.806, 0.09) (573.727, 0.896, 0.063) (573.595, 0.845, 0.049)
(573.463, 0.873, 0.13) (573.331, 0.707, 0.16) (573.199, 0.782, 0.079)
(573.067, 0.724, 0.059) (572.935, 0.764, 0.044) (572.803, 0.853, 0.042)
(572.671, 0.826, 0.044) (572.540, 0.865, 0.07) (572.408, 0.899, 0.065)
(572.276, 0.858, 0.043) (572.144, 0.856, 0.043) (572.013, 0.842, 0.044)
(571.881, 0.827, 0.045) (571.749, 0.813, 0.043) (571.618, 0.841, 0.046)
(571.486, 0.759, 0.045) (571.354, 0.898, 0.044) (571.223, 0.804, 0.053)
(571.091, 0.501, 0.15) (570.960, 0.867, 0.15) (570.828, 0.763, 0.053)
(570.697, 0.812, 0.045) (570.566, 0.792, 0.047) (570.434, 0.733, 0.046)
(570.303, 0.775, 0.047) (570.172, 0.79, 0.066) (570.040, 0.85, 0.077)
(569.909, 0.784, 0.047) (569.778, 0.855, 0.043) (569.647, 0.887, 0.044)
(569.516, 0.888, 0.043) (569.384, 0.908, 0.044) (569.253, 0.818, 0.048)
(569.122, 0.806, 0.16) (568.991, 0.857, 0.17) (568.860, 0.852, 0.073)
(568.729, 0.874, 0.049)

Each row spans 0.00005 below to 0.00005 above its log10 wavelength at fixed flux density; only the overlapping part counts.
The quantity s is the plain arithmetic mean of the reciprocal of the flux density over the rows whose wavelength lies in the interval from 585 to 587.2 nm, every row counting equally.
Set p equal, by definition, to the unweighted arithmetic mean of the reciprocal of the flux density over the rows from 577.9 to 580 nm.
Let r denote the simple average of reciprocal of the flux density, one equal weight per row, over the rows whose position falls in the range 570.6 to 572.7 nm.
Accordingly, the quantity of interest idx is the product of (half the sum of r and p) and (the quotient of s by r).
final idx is 1.24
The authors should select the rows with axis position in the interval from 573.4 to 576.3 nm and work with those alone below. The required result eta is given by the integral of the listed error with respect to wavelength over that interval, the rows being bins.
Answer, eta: 0.197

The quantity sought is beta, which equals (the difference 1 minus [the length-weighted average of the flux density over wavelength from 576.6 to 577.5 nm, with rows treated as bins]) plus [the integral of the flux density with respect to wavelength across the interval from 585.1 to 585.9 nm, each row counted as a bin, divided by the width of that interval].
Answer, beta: 0.93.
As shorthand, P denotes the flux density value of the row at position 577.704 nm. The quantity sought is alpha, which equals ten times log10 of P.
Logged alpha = -3.7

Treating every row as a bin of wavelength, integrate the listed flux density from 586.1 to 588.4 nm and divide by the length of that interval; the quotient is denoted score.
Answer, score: 0.797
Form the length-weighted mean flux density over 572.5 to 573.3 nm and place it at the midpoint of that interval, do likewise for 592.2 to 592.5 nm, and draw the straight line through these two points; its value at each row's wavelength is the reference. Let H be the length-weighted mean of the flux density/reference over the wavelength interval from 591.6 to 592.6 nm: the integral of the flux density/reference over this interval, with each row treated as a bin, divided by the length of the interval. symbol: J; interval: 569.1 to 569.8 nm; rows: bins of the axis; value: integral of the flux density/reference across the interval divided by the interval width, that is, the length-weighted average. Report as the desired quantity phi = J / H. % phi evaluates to 1.08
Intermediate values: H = 1.00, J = 1.09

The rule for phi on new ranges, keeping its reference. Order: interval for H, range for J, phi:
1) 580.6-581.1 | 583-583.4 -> 0.96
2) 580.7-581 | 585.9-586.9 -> 0.89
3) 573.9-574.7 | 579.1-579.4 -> 0.97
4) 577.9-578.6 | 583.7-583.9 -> 1.03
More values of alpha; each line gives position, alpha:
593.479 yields -1.4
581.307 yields -0.9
